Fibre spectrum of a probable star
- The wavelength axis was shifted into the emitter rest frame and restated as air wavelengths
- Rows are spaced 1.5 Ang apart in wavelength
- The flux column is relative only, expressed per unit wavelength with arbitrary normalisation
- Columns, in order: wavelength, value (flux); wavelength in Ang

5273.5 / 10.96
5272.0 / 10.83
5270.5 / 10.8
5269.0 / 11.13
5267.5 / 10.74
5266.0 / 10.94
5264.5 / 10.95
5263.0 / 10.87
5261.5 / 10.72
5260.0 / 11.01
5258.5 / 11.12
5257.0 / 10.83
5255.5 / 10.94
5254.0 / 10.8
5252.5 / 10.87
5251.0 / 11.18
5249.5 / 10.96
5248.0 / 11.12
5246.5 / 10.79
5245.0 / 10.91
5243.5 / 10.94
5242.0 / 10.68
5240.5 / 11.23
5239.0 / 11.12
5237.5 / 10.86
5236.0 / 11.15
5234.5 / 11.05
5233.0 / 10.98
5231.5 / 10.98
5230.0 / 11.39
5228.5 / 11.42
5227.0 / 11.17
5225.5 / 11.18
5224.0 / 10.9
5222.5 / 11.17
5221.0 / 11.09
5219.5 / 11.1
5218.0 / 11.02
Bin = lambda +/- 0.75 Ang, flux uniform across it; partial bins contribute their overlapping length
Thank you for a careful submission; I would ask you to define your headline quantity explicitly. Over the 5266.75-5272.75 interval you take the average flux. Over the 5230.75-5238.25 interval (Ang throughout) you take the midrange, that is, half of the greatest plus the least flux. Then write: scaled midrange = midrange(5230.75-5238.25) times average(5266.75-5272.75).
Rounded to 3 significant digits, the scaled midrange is 120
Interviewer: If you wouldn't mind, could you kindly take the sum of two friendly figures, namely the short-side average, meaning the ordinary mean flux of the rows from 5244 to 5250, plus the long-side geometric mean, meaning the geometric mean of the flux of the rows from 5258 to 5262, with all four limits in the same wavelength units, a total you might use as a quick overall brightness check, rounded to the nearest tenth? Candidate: 21.9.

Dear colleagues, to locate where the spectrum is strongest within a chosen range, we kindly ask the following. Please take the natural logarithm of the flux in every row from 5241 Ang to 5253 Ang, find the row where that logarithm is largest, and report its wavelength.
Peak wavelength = 5251.0 Ang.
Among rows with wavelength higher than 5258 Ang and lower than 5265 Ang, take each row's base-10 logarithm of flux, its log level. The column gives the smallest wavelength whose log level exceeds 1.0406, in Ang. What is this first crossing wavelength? 5258.5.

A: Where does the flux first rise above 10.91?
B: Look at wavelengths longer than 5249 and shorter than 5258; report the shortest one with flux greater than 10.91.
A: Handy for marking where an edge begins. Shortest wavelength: 5249.5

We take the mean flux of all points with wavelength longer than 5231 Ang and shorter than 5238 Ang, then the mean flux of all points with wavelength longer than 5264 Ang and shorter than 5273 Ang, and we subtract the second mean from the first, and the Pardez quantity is 0.11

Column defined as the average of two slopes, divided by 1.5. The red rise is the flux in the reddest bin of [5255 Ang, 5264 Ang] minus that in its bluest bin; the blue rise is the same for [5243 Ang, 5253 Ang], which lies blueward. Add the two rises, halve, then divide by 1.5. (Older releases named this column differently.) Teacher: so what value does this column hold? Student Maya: -0.047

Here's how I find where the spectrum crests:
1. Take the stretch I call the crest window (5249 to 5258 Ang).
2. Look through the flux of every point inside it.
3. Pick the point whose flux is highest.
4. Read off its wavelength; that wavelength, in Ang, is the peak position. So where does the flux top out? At 5251.0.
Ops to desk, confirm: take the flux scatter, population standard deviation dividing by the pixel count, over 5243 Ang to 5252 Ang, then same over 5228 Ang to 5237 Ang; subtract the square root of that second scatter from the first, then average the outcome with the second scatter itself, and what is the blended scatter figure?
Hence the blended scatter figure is -0.057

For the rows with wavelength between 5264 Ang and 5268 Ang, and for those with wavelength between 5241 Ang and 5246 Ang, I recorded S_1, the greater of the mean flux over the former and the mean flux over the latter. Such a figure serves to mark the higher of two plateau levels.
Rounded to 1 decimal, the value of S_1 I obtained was 10.9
